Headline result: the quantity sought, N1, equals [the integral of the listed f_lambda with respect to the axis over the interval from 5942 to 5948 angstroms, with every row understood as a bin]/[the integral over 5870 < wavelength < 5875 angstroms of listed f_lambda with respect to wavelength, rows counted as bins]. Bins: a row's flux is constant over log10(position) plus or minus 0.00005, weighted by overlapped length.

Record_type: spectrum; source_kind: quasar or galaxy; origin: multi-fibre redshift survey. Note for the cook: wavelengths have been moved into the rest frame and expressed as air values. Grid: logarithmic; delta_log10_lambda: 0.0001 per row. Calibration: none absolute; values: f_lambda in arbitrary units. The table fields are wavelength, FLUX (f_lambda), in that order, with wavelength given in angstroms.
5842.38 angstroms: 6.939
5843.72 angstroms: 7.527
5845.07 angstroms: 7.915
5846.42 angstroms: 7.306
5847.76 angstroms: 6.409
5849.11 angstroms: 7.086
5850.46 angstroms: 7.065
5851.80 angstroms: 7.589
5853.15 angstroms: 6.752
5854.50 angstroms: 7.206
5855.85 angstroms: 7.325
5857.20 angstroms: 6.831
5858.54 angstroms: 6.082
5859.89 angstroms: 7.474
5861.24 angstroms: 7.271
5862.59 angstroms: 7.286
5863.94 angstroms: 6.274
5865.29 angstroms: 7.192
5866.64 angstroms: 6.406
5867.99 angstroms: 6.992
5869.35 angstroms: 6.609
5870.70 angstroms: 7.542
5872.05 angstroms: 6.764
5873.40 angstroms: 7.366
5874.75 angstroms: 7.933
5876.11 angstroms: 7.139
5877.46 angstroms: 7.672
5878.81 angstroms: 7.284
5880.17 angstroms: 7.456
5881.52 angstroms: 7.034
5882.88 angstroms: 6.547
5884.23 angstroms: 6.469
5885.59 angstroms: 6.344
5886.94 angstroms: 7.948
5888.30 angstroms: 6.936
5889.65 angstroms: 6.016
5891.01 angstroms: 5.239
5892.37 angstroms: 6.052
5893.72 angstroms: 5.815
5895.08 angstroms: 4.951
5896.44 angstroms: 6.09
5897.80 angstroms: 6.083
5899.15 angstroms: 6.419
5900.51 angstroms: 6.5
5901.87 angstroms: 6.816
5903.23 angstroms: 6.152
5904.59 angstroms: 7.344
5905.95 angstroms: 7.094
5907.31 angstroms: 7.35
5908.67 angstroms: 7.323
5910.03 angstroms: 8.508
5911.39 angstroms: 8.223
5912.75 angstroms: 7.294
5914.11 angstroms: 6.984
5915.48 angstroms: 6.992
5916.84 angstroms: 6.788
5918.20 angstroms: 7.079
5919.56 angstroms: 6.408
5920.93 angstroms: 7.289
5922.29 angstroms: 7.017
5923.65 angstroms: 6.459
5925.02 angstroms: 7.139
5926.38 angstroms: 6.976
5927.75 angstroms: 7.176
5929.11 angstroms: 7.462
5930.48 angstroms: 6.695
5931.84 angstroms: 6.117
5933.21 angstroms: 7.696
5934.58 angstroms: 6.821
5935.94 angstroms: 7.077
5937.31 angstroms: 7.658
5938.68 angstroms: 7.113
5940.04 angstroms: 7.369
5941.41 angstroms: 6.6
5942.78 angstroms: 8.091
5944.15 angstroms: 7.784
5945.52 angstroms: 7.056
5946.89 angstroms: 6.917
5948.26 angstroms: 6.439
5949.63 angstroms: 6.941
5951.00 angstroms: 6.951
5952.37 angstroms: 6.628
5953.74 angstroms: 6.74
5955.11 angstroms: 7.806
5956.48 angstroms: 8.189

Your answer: 1.2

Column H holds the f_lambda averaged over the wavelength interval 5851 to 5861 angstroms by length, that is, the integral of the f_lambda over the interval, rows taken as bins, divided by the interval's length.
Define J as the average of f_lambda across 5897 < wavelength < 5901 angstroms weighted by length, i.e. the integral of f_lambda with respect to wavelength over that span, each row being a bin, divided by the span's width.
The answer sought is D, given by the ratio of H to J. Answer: 1.115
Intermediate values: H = 7.05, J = 6.3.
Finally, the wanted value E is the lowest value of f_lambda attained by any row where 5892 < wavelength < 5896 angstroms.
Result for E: 4.951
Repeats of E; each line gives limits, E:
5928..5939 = 6.117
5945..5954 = 6.439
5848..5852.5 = 7.065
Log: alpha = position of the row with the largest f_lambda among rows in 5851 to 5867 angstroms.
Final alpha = 5851.80 angstroms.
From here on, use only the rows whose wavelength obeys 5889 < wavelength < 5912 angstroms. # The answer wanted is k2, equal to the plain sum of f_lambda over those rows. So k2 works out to 112.0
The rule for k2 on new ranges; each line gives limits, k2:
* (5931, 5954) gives 120.0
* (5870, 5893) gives 117.7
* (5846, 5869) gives 118.5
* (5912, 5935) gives 118.4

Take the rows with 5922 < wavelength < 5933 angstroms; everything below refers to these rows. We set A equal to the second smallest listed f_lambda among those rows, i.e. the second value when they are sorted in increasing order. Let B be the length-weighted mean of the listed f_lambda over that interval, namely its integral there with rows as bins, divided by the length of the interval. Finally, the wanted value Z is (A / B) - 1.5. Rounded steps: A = 6.459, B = 6.91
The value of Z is -0.565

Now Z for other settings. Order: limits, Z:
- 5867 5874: -0.536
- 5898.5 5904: -0.510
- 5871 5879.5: -0.531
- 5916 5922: -0.517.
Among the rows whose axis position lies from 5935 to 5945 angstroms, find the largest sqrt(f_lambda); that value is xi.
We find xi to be 2.84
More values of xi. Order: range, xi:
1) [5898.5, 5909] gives 2.71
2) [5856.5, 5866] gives 2.73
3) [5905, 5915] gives 2.92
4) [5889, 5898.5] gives 2.47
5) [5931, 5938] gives 2.77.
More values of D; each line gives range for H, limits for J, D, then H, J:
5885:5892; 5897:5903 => 1.008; 6.48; 6.4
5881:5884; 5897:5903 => 1.047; 6.73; 6.4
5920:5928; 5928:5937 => 0.994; 6.98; 7.0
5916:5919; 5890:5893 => 1.224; 6.93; 5.7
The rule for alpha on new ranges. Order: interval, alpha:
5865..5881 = 5874.75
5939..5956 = 5942.78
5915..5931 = 5929.11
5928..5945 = 5942.78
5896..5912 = 5910.03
